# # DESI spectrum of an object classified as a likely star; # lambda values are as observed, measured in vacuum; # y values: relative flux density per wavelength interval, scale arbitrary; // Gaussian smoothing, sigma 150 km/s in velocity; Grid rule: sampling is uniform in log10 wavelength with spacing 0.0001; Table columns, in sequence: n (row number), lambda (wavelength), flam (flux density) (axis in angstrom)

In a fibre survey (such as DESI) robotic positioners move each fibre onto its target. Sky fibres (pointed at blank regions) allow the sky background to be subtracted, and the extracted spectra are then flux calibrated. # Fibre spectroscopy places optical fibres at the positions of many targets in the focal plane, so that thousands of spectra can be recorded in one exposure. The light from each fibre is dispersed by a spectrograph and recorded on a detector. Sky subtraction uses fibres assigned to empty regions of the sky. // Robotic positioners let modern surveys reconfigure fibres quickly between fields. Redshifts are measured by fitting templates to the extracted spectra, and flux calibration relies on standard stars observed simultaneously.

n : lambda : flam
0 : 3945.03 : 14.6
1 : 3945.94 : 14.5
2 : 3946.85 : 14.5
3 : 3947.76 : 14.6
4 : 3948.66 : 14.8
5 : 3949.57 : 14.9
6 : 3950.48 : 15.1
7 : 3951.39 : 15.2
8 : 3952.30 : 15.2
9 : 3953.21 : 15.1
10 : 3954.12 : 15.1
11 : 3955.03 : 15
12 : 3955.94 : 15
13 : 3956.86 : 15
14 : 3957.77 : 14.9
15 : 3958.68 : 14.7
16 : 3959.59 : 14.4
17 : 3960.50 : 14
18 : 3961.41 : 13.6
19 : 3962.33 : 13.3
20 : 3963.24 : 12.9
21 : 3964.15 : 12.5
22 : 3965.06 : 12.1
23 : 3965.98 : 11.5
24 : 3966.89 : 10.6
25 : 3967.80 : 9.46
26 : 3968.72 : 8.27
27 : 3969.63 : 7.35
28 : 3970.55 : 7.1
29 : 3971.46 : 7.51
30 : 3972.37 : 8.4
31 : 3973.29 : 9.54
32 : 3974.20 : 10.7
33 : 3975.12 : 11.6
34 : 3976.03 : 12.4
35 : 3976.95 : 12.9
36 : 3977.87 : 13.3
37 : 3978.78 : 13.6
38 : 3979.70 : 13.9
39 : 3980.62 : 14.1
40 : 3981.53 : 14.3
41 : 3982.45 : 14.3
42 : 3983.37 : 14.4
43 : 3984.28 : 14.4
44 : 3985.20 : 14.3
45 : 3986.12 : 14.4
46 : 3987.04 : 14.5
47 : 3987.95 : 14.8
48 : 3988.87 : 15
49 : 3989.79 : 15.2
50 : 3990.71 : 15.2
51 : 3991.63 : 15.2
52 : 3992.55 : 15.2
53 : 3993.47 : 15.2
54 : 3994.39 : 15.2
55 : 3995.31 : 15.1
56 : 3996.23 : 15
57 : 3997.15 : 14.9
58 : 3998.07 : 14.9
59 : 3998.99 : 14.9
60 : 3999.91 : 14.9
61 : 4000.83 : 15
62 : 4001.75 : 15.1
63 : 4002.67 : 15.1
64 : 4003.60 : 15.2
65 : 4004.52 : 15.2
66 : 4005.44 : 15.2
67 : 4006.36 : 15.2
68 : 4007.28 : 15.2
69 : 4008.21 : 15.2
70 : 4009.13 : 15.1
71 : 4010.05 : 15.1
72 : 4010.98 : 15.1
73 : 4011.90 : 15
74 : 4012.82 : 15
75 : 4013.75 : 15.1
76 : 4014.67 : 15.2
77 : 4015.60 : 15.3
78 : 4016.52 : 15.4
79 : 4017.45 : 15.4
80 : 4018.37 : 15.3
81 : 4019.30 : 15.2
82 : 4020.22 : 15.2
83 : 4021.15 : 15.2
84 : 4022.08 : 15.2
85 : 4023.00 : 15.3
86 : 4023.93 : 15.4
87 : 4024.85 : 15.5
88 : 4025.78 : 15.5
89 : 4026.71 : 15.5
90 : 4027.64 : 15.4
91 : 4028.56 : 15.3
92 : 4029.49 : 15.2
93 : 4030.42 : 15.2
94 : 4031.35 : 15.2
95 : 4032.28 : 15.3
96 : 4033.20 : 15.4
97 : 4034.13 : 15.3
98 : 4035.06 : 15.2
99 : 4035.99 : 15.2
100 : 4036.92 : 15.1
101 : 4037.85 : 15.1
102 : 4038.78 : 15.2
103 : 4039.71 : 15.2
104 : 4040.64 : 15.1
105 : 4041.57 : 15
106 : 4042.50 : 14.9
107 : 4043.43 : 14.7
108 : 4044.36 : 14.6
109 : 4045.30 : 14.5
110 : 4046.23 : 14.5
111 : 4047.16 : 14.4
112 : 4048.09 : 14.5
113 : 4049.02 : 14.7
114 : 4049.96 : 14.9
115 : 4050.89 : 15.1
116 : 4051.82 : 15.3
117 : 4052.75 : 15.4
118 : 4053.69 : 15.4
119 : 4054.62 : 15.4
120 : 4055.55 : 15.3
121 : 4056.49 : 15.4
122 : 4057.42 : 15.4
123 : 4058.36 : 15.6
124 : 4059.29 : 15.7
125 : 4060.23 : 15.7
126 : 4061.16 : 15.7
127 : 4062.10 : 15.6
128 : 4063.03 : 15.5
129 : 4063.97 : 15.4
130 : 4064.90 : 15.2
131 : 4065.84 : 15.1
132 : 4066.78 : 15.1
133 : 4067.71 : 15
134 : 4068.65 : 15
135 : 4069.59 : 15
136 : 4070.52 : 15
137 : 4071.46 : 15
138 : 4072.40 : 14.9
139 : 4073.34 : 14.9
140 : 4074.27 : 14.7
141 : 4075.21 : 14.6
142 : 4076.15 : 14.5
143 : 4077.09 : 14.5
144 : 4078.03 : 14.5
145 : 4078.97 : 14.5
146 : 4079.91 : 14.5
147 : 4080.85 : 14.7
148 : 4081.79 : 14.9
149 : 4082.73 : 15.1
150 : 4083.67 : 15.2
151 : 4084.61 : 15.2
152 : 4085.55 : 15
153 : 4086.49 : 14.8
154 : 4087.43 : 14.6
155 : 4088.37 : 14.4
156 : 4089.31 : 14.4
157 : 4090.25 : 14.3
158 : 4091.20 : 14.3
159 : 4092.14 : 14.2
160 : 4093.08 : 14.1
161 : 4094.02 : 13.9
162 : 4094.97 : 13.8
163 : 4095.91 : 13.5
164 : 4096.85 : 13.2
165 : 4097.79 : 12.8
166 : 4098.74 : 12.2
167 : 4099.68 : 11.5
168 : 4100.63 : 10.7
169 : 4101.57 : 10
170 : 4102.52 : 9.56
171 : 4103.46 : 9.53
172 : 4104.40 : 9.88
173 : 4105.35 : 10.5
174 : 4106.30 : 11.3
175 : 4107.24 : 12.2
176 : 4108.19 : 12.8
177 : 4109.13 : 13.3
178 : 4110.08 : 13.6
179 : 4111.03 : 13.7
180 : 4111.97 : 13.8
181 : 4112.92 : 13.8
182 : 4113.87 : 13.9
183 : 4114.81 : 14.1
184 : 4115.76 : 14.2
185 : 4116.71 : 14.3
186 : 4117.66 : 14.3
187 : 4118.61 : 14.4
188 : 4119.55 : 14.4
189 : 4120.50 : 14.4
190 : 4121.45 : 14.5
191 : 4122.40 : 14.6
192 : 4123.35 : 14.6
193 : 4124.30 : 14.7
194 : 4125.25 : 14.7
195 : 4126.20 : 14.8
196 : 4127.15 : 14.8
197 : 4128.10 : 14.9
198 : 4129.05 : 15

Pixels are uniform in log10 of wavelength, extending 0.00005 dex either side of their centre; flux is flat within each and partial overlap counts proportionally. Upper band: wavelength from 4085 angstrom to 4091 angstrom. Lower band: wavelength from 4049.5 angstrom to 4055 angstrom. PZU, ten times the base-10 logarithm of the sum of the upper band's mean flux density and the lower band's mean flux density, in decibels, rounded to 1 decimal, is 14.7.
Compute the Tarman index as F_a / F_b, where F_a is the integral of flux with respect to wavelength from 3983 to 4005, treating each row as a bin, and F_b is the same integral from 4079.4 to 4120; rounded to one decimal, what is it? 0.6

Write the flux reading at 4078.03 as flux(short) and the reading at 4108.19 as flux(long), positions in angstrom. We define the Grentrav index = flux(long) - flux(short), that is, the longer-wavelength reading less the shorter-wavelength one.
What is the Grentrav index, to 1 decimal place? -1.7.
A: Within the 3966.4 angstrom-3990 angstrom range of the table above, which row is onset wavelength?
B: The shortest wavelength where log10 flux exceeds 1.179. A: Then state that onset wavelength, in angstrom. 3989.79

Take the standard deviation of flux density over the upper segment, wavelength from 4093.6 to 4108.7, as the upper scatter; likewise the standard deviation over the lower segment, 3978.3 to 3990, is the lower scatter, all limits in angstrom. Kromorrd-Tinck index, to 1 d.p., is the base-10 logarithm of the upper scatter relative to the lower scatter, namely 0.6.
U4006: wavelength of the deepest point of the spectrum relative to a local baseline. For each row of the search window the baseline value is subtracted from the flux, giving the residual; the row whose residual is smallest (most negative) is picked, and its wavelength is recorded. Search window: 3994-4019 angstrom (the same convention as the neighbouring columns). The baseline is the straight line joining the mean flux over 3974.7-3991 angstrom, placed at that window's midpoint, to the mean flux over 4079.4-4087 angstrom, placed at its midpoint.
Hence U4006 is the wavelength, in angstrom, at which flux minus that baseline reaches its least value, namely 4012.82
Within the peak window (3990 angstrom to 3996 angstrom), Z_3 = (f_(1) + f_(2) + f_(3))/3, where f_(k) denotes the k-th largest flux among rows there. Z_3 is 15.2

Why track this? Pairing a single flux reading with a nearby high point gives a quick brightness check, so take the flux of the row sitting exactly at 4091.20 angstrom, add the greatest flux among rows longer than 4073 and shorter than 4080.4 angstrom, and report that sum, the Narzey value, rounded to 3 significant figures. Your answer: 29.2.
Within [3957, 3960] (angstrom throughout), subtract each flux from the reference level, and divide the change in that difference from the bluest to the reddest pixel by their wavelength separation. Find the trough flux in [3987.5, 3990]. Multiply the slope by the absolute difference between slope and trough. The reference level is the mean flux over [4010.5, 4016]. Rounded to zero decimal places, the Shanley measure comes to 4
